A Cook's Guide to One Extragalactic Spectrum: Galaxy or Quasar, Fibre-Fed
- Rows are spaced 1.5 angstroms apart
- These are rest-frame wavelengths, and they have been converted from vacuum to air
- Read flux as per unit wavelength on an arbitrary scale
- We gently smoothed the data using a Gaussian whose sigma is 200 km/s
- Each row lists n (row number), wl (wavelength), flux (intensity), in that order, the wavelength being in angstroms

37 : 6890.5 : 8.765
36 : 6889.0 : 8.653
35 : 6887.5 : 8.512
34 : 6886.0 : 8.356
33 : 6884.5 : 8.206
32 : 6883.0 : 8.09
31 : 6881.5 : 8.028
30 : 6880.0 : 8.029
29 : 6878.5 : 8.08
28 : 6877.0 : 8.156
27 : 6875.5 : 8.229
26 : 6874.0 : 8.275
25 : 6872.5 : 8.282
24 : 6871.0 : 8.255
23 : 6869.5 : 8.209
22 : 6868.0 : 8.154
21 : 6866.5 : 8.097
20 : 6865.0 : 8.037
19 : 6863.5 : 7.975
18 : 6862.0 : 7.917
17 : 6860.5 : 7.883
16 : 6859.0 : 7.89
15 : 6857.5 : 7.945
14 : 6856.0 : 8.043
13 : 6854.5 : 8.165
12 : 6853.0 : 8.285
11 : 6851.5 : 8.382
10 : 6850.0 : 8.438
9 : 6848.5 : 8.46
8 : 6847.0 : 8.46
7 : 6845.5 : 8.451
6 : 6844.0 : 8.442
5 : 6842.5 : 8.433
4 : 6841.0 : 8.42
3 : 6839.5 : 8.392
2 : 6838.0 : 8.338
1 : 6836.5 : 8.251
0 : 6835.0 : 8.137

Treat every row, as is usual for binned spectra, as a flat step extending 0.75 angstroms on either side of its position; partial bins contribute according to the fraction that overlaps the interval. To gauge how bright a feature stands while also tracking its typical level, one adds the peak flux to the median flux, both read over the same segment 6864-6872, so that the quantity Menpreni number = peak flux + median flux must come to 16.4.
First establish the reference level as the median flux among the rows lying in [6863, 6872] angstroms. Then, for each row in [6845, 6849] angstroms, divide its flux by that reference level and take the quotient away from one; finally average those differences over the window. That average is -0.041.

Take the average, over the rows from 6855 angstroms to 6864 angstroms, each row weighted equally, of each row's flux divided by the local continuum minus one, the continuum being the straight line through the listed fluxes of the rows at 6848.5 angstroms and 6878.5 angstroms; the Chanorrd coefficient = -0.045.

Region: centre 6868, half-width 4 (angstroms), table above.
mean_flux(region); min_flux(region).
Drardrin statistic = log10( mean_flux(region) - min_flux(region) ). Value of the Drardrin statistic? -0.95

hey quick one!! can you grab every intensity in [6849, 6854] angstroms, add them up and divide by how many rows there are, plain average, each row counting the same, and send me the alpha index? 8.4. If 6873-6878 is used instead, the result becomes 8.2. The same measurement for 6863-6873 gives 8.1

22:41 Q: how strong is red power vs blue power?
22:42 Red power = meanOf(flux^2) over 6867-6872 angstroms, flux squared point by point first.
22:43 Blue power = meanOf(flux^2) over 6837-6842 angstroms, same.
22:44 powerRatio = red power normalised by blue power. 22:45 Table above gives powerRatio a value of 0.96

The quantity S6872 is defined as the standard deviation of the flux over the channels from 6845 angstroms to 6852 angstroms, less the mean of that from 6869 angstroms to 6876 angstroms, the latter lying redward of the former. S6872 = -8.22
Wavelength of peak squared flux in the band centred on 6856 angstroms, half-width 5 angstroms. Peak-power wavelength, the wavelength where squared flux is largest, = 6851.5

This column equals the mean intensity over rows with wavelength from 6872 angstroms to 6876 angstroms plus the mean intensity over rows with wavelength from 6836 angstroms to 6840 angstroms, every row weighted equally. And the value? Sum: 16.6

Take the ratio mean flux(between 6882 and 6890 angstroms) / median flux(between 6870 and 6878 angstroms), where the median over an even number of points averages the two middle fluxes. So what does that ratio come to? 1.01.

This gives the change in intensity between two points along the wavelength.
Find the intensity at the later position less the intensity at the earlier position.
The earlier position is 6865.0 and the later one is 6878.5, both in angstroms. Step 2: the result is 0.04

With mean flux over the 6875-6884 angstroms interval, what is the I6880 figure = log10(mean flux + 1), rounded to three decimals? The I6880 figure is 0.959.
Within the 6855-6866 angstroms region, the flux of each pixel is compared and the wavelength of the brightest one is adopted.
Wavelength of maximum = 6856.0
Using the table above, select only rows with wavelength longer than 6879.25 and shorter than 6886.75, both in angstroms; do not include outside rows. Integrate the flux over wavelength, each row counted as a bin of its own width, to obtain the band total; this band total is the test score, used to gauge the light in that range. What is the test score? 61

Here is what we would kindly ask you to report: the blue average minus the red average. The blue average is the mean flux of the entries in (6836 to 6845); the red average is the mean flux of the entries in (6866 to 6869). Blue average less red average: 0.25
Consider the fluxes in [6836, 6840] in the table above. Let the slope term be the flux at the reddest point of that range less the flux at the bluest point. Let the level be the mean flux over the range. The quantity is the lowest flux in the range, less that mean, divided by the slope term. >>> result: -0.5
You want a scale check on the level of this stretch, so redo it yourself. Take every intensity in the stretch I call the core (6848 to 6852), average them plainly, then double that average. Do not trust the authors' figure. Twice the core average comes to 16.9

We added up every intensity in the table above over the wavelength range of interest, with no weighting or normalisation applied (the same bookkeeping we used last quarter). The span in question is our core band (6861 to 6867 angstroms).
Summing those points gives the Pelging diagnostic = 32.0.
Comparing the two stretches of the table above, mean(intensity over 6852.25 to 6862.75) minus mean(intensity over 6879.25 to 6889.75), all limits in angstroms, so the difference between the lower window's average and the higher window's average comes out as -0.25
